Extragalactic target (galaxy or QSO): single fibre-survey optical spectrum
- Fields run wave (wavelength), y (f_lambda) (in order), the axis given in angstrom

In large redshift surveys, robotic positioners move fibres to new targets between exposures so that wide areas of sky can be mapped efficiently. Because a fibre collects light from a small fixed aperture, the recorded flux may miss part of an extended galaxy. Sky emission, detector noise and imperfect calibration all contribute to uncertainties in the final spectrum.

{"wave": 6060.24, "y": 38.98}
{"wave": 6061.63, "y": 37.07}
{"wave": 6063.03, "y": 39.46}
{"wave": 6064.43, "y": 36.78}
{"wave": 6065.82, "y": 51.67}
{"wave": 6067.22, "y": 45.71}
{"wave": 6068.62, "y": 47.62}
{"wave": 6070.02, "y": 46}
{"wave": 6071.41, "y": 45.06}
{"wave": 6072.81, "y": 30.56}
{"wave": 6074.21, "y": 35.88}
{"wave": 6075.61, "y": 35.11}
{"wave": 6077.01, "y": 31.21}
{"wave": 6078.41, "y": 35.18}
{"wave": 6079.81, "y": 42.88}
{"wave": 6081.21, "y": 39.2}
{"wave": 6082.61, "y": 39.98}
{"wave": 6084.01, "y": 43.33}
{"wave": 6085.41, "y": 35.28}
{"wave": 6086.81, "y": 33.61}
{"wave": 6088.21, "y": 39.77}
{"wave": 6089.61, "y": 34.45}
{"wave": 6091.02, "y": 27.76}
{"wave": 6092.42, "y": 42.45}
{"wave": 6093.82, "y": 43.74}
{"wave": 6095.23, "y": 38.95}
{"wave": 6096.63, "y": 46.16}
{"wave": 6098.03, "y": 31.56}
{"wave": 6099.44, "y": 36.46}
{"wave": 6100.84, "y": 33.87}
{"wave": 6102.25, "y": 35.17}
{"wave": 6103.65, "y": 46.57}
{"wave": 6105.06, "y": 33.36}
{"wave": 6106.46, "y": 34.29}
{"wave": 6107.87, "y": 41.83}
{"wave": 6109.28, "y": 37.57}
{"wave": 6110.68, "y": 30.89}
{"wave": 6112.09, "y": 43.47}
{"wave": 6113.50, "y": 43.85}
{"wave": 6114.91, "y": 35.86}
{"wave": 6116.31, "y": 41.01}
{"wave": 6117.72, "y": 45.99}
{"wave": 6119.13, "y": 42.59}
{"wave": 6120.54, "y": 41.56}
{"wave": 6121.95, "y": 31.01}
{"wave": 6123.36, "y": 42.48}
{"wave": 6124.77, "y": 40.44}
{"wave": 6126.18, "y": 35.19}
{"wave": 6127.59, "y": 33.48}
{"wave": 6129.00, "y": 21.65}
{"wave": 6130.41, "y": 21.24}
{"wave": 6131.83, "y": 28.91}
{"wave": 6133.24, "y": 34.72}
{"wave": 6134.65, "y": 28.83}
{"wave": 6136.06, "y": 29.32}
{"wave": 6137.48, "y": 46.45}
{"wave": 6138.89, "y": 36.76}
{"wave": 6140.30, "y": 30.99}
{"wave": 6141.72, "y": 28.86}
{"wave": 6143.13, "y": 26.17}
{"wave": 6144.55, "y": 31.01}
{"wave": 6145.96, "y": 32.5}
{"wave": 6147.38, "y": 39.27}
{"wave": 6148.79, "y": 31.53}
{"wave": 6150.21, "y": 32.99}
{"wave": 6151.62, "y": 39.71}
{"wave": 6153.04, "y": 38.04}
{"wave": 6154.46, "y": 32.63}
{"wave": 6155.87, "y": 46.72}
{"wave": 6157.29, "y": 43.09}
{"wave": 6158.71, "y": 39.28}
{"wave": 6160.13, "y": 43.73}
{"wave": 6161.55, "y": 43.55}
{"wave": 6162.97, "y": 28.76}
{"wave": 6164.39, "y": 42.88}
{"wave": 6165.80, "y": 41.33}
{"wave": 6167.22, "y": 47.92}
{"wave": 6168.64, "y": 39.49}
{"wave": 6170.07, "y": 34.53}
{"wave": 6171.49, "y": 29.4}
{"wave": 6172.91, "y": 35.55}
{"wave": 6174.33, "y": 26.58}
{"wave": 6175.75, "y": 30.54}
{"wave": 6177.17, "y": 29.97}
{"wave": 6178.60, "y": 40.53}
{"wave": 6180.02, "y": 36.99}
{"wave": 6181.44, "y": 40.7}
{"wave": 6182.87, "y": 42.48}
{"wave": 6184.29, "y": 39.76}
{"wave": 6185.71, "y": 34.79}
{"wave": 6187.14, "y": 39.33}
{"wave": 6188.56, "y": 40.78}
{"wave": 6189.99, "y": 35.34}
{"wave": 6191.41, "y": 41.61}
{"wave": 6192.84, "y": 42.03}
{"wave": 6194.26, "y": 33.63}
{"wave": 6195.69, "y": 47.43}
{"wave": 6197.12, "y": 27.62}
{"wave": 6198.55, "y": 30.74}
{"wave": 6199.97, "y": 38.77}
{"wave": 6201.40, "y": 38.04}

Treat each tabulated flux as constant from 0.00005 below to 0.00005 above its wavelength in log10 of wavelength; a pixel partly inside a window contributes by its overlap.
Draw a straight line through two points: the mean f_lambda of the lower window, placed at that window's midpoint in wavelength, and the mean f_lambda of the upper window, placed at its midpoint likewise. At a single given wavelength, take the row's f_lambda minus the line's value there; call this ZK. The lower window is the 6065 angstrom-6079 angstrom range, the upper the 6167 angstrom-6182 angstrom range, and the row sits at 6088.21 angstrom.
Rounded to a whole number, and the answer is 0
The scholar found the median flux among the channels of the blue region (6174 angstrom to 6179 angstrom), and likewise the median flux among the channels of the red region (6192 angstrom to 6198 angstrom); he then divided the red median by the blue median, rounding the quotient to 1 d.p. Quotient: 1.3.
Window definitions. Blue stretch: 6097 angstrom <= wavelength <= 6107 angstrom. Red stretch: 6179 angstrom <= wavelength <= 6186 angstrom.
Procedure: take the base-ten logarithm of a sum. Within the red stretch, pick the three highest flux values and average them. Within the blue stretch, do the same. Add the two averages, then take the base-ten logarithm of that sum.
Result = 1.91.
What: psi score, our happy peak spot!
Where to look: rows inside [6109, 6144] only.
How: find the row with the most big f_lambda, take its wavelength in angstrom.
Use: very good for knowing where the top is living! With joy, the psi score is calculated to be 6137.48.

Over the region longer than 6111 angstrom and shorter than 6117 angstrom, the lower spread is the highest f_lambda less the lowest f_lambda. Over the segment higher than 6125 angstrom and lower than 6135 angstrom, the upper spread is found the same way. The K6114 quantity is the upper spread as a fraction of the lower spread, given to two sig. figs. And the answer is 1.7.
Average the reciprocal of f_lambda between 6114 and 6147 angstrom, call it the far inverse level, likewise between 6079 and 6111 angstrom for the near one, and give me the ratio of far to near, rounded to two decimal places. 1.13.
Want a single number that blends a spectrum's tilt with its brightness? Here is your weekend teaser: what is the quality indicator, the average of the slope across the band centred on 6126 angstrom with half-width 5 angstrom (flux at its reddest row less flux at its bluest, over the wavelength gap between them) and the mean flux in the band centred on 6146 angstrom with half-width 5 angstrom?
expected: 15.3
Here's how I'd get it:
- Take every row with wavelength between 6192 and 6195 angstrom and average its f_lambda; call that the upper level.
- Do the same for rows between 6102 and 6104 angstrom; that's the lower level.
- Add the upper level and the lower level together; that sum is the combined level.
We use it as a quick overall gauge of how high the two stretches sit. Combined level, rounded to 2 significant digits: 79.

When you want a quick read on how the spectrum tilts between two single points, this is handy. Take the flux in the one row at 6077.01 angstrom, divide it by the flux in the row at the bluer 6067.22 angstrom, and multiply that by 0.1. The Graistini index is 0.068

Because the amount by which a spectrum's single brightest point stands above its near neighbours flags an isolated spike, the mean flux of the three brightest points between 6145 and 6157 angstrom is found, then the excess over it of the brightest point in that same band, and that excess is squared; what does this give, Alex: 23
